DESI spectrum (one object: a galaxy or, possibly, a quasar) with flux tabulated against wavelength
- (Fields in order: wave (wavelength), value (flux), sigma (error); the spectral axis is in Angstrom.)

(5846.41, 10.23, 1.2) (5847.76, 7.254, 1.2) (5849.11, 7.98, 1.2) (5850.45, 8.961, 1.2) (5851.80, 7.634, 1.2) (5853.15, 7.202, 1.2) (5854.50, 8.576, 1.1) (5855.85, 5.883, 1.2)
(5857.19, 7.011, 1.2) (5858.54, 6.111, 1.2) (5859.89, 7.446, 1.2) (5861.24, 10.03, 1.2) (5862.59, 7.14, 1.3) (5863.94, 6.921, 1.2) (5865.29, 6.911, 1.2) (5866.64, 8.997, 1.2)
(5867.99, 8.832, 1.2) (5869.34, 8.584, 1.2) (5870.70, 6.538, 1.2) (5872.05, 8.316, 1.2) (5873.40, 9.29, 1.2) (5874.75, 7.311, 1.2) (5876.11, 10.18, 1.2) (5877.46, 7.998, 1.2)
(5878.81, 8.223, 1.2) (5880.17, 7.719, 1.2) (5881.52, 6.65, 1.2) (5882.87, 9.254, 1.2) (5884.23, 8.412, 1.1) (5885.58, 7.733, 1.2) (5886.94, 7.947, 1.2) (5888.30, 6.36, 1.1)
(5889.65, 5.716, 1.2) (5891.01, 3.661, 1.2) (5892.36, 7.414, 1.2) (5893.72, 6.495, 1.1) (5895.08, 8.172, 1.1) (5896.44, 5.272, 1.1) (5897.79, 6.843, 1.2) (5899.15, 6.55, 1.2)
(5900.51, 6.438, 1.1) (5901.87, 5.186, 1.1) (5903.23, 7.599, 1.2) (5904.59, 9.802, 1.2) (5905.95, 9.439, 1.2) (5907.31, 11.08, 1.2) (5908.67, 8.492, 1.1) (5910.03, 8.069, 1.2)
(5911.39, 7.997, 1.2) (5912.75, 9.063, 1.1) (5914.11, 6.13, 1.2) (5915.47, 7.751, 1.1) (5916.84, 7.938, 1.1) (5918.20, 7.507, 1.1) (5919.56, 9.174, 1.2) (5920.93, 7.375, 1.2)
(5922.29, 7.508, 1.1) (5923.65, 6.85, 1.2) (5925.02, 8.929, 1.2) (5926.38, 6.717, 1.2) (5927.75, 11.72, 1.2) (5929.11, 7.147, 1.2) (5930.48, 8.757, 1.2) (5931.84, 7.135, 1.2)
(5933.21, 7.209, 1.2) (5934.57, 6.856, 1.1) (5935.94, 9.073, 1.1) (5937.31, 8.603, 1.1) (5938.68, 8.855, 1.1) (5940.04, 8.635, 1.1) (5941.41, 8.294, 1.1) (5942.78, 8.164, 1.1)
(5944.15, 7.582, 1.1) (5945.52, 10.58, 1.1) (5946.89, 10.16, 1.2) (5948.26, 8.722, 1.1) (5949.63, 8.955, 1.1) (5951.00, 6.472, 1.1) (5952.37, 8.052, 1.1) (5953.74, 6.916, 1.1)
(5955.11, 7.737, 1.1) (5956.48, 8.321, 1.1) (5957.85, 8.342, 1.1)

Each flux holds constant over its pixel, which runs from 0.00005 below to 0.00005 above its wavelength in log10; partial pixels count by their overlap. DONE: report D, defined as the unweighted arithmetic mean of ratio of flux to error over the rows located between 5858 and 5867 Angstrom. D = 6.3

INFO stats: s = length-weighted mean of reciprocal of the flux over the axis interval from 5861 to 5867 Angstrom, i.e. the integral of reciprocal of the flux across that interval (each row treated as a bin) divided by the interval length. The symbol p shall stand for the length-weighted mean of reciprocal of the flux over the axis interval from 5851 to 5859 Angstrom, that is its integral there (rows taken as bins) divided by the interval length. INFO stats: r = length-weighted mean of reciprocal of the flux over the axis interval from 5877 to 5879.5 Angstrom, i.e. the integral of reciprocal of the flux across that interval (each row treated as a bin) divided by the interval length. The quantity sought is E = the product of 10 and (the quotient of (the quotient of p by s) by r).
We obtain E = 89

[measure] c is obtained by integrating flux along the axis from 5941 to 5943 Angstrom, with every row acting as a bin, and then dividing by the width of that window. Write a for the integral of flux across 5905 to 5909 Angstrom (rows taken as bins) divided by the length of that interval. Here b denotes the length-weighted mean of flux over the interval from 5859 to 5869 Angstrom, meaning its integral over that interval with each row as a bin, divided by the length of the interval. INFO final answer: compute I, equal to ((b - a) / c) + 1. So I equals 0.8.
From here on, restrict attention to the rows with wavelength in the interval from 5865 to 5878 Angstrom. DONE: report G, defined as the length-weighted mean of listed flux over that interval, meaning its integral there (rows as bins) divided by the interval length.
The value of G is 8.3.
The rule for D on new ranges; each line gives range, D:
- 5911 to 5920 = 7.0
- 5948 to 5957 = 7.2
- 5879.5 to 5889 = 6.6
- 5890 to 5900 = 5.5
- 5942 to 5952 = 7.8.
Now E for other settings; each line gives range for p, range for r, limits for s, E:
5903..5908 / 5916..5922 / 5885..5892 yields 49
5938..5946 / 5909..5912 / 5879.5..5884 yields 74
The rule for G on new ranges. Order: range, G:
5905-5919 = 8.4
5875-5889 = 8.0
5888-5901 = 6.3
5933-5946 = 8.4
